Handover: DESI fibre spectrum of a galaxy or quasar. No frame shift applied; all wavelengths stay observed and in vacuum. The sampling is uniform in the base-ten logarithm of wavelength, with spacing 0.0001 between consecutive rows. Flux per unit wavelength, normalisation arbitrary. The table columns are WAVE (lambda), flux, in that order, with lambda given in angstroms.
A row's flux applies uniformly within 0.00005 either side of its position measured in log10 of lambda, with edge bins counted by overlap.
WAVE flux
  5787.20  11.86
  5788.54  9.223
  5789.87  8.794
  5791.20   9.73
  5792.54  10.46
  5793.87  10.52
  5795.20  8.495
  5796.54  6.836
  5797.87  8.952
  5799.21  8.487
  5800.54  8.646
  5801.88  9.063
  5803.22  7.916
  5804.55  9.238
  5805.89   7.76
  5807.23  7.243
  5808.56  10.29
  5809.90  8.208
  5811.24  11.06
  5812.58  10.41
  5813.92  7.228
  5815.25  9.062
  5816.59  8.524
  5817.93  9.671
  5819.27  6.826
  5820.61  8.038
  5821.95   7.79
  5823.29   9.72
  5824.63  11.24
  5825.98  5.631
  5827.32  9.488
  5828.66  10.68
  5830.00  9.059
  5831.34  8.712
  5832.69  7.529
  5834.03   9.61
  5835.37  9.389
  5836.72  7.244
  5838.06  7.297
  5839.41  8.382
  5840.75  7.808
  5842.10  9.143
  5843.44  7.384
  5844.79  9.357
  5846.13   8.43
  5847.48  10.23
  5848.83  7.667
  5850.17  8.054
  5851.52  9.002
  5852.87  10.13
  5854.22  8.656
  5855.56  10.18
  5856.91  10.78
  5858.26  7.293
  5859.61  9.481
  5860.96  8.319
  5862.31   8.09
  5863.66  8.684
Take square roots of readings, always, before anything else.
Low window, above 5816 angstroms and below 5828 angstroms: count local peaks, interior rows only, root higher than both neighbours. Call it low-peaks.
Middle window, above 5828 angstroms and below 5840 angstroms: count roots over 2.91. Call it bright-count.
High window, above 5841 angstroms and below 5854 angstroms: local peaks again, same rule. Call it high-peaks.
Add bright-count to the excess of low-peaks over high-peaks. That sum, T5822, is 6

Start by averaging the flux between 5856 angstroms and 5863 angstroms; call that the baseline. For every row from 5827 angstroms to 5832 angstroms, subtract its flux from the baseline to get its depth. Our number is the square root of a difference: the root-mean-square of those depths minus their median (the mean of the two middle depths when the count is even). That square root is 1.2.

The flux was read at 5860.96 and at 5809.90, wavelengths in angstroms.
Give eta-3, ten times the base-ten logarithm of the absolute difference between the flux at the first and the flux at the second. -10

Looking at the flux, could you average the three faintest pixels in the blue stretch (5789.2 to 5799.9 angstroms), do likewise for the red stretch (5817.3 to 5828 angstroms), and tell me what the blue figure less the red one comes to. 1.2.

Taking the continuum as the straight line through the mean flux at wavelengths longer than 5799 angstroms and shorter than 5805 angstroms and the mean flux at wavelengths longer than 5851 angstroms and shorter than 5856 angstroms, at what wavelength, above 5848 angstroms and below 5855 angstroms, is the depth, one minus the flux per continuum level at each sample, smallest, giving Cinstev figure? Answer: 5852.87 angstroms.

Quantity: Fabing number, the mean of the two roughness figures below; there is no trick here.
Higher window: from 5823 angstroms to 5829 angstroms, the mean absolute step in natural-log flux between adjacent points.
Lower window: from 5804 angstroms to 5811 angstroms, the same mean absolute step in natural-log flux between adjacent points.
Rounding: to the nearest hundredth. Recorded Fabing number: 0.29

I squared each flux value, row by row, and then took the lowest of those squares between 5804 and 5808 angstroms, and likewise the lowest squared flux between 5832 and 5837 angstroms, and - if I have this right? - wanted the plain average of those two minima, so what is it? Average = 52.5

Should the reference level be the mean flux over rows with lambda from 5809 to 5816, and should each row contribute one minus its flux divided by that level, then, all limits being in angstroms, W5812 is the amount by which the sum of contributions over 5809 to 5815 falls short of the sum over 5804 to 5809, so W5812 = 0.26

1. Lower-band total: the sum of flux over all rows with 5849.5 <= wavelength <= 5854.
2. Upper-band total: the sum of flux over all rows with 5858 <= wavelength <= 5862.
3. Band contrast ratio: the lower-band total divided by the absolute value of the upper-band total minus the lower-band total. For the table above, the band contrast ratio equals 13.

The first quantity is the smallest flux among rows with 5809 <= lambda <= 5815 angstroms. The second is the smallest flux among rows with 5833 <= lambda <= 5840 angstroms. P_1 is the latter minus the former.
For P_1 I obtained 0.0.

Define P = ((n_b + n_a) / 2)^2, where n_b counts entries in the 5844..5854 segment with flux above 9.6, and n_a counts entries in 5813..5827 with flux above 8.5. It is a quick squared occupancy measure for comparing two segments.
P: 12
